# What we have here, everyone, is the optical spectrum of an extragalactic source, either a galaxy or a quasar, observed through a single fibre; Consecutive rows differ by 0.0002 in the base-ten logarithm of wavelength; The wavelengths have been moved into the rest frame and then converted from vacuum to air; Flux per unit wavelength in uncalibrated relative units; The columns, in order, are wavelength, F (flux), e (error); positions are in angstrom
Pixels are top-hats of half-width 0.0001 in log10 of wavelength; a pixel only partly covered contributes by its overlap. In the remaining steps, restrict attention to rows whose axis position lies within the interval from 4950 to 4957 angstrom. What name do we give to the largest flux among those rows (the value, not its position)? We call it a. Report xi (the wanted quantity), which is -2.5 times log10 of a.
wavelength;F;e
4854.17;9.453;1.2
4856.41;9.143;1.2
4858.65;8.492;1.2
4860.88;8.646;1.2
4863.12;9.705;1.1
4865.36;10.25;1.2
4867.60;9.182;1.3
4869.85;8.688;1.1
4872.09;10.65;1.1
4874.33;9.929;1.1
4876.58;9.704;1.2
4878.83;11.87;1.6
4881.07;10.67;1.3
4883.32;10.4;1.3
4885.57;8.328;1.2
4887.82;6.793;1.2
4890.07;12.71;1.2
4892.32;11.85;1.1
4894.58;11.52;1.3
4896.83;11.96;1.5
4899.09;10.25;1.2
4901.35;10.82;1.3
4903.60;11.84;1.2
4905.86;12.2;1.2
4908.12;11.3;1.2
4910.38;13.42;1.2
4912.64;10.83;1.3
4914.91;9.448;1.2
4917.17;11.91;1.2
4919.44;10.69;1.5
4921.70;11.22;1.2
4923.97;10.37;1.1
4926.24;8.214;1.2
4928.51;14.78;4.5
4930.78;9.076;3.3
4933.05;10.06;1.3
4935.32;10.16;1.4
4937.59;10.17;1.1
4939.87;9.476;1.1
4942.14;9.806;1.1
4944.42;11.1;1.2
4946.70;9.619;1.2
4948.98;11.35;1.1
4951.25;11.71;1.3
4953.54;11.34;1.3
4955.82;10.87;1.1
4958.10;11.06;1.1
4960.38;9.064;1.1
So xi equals -2.67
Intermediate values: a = 11.71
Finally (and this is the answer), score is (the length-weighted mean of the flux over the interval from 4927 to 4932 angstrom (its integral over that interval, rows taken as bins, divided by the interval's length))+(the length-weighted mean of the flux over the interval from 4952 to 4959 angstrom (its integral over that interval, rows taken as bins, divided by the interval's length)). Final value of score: 22.7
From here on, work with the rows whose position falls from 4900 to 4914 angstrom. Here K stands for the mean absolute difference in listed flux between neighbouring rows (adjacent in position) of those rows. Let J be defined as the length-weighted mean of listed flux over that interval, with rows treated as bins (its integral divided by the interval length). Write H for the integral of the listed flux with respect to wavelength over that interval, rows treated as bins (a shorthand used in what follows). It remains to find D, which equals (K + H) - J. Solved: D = 153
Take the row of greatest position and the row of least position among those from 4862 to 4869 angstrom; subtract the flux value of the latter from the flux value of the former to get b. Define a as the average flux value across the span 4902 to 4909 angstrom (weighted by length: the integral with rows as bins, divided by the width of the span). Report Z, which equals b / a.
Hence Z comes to -0.04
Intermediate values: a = 11.7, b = -0.52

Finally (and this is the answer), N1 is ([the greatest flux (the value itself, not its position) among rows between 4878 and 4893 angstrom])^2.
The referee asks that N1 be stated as 162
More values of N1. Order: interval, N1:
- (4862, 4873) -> 113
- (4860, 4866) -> 105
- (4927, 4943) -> 218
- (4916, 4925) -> 142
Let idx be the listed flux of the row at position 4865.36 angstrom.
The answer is 10.25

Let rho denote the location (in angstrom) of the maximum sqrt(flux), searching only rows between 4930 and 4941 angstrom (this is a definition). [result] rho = 4937.59 angstrom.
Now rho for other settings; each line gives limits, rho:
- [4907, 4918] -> 4910.38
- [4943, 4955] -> 4951.25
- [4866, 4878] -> 4872.09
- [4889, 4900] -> 4890.07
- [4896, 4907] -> 4905.86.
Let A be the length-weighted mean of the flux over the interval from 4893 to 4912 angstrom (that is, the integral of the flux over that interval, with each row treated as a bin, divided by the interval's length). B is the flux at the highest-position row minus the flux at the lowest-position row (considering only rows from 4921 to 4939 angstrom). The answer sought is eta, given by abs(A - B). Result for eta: 12.7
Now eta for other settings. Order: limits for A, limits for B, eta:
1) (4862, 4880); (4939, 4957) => 8.6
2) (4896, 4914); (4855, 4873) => 10.0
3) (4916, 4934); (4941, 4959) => 9.5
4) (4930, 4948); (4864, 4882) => 9.5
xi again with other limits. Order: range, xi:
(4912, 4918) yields -2.69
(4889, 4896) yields -2.76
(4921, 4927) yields -2.62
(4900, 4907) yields -2.72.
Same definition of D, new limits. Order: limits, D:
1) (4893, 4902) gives 90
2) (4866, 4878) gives 108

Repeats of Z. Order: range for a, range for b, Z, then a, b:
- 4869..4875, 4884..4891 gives 0.45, 9.8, 4.38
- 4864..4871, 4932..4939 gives 0.01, 9.4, 0.11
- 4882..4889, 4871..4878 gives -0.11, 8.6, -0.95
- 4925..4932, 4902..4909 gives -0.05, 10.7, -0.54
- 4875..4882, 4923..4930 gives 0.41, 10.7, 4.41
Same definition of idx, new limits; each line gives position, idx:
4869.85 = 8.688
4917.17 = 11.91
